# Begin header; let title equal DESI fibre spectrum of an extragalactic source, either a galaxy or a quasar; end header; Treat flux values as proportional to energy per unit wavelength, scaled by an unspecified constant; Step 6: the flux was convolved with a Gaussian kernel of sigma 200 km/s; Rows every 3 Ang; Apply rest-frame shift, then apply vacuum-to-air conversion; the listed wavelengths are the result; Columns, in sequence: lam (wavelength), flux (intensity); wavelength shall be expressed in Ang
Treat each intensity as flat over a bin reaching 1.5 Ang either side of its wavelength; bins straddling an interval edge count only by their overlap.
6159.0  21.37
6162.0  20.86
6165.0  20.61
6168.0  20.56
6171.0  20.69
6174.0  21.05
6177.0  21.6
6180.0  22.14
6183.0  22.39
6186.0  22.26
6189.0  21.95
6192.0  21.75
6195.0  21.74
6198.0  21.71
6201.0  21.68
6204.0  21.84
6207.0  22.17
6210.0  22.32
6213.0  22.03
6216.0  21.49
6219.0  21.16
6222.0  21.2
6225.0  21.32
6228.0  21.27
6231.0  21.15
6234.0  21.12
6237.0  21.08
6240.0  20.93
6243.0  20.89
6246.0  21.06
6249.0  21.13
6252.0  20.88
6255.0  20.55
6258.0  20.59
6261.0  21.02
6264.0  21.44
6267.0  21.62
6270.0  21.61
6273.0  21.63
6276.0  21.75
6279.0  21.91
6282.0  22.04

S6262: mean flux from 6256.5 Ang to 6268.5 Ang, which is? 21.2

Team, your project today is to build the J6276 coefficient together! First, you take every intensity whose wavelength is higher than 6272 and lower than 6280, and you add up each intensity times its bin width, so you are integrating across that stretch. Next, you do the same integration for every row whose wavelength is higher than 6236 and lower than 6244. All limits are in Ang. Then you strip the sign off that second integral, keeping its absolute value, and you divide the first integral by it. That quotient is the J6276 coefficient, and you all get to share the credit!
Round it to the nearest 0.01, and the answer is 1.04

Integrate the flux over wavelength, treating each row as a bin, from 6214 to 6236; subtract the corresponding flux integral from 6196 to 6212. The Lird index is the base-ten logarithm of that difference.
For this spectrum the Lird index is 2.07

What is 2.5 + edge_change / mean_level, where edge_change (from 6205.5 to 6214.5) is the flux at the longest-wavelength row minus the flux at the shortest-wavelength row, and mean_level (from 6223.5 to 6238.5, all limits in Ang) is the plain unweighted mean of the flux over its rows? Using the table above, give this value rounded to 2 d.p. 2.49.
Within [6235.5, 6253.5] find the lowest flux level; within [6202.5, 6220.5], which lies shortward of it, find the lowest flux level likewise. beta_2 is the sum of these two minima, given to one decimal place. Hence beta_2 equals 42.0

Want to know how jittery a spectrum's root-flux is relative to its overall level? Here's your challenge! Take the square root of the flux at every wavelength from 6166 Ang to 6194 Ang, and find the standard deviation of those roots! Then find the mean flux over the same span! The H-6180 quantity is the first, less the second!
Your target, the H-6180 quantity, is -21.5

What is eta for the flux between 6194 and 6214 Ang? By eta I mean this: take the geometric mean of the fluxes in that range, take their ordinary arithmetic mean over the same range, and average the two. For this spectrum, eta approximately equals 21.9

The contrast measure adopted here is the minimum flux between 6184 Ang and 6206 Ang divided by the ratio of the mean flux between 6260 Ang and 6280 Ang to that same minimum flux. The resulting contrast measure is 21.8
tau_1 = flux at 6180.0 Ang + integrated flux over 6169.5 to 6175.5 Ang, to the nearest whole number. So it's 147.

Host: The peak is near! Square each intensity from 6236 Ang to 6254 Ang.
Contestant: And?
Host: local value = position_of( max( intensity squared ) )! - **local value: 6249.0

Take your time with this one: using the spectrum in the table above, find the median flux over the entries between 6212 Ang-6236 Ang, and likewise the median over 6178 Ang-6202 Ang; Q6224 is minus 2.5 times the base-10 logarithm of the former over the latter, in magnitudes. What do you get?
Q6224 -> 0.031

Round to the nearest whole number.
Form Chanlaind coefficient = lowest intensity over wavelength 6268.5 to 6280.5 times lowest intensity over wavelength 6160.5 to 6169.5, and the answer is 444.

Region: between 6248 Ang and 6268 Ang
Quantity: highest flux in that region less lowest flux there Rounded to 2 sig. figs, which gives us 1.1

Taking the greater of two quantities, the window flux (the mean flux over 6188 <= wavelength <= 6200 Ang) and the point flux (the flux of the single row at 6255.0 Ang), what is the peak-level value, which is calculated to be 21.8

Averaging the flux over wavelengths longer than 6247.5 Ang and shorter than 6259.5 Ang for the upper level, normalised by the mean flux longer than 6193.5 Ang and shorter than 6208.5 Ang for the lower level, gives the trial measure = 0.95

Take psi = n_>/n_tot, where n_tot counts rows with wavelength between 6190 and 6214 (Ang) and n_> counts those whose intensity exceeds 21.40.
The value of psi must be 1.0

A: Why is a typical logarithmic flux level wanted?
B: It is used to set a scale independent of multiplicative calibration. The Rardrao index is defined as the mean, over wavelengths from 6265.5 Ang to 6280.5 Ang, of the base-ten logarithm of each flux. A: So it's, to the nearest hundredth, 1.34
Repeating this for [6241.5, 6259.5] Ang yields 1.32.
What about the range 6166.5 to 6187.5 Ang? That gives 1.33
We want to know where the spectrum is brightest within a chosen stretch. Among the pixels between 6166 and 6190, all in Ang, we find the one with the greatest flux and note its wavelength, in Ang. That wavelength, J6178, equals 6183.0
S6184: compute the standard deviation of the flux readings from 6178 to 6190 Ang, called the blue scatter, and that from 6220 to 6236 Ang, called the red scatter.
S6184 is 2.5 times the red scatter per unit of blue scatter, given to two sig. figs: 1.1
